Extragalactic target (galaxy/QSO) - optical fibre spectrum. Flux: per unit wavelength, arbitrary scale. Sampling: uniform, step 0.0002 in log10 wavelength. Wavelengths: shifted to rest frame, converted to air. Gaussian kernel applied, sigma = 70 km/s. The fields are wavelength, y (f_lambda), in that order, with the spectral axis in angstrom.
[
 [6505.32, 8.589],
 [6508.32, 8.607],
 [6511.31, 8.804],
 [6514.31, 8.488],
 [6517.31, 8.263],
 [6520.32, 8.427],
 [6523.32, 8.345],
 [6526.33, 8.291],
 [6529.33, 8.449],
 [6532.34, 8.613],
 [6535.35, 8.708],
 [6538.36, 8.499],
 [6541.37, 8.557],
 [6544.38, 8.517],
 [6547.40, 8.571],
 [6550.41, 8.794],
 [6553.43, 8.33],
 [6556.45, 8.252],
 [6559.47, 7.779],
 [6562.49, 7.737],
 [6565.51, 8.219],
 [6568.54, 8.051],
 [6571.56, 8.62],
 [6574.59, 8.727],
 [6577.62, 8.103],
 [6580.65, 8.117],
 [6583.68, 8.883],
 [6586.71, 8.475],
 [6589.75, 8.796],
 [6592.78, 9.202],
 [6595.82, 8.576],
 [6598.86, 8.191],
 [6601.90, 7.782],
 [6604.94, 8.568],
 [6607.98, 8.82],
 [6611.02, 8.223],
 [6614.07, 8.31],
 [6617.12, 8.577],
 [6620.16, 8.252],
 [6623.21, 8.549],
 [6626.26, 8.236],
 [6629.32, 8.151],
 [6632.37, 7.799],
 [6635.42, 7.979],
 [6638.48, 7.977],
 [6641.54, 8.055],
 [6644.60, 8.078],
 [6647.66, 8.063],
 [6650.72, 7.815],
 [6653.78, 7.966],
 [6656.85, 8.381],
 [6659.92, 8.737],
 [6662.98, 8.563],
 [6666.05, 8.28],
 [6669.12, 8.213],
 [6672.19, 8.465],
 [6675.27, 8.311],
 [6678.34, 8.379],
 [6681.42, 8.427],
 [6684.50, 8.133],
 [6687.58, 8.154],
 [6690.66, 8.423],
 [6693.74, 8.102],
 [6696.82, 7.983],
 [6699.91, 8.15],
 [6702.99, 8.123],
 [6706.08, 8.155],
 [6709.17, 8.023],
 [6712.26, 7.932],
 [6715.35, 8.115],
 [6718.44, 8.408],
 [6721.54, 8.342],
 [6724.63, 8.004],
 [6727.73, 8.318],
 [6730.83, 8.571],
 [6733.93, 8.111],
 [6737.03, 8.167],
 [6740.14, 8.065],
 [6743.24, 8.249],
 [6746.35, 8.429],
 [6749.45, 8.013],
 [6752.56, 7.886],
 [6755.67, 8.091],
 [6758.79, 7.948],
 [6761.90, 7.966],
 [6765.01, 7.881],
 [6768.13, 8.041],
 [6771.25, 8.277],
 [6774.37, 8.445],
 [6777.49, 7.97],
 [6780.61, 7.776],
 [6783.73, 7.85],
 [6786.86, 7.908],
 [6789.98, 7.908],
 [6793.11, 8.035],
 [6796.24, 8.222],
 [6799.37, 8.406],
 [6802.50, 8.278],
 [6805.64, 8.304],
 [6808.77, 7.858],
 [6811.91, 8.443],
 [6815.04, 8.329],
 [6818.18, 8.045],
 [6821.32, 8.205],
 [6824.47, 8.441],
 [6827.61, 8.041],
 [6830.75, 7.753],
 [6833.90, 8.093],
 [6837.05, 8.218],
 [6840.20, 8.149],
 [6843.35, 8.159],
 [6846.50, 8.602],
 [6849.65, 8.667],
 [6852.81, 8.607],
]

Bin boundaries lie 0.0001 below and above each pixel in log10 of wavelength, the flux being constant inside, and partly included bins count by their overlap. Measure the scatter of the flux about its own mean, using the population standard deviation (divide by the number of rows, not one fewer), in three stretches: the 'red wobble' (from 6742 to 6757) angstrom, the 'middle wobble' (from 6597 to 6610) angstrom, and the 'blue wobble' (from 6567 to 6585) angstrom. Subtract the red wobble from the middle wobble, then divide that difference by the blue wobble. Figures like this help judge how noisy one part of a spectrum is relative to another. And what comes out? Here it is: 0.61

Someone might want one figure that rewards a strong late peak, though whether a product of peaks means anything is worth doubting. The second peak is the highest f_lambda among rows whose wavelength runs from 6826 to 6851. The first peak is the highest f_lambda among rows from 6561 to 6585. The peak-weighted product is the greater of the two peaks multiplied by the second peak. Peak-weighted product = 77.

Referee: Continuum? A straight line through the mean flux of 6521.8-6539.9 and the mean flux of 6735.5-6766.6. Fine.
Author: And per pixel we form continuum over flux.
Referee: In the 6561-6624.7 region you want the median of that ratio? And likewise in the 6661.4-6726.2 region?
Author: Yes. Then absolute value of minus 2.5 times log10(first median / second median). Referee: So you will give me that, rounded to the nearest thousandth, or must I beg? 0.014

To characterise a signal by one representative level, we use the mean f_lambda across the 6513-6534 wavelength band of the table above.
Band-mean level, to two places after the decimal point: 8.41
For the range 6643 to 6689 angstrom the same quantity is 8.26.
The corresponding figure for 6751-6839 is 8.09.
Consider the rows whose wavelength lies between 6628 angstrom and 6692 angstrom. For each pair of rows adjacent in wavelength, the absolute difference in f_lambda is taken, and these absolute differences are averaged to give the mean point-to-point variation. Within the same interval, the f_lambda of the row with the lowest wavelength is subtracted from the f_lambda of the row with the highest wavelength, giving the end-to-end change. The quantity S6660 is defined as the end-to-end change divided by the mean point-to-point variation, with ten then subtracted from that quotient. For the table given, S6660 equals -8.4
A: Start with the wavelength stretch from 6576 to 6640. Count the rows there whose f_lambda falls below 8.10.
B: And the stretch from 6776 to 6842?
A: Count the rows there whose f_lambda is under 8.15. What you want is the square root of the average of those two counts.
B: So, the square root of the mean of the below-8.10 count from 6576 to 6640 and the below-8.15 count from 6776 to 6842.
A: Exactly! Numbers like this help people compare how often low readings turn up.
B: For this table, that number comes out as 2.83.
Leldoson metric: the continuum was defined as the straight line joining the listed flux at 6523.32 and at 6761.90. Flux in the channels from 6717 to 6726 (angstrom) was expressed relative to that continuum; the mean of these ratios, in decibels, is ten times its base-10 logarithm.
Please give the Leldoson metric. 0.12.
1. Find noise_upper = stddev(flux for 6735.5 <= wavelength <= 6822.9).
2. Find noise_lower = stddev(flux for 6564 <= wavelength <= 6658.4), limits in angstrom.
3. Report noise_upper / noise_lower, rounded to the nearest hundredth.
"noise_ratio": 0.58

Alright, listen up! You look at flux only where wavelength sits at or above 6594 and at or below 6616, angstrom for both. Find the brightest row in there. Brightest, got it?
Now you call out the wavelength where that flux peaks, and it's 6607.98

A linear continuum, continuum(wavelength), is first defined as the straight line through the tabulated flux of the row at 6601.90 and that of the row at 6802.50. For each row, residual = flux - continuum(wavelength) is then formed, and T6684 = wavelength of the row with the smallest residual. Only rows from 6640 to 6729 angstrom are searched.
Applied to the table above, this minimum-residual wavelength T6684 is 6712.26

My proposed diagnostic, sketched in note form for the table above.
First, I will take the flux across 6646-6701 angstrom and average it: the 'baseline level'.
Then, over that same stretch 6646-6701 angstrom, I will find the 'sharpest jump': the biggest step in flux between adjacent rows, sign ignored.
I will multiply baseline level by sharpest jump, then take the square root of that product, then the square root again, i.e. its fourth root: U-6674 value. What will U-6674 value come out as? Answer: 1.36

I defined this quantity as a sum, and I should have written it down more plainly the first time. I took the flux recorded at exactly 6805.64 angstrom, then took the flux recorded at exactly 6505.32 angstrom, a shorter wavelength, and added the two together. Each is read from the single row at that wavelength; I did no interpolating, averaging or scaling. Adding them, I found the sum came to 16.9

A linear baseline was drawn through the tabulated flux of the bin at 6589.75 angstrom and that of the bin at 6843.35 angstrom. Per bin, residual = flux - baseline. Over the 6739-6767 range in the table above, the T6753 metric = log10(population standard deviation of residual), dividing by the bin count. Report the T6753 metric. -0.80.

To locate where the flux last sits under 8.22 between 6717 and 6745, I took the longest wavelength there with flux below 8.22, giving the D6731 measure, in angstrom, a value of 6740.14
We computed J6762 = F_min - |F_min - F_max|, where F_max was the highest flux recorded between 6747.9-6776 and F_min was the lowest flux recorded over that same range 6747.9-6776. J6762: 7.32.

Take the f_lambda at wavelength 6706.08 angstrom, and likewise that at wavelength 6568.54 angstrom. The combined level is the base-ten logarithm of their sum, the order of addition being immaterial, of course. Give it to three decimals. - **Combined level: 1.210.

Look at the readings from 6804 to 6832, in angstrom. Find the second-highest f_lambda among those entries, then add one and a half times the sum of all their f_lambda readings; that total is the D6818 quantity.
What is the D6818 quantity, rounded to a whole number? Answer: 119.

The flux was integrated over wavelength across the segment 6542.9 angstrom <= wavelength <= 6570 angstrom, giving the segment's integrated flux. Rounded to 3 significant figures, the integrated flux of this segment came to 224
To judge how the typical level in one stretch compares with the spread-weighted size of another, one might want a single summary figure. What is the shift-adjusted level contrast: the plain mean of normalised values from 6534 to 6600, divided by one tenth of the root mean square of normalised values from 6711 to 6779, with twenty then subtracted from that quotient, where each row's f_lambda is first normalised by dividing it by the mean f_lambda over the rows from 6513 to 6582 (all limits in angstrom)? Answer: -9.64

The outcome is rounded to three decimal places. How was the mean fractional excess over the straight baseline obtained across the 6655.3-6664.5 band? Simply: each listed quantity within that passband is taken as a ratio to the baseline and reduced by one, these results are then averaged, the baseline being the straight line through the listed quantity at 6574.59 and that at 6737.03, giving 0.015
